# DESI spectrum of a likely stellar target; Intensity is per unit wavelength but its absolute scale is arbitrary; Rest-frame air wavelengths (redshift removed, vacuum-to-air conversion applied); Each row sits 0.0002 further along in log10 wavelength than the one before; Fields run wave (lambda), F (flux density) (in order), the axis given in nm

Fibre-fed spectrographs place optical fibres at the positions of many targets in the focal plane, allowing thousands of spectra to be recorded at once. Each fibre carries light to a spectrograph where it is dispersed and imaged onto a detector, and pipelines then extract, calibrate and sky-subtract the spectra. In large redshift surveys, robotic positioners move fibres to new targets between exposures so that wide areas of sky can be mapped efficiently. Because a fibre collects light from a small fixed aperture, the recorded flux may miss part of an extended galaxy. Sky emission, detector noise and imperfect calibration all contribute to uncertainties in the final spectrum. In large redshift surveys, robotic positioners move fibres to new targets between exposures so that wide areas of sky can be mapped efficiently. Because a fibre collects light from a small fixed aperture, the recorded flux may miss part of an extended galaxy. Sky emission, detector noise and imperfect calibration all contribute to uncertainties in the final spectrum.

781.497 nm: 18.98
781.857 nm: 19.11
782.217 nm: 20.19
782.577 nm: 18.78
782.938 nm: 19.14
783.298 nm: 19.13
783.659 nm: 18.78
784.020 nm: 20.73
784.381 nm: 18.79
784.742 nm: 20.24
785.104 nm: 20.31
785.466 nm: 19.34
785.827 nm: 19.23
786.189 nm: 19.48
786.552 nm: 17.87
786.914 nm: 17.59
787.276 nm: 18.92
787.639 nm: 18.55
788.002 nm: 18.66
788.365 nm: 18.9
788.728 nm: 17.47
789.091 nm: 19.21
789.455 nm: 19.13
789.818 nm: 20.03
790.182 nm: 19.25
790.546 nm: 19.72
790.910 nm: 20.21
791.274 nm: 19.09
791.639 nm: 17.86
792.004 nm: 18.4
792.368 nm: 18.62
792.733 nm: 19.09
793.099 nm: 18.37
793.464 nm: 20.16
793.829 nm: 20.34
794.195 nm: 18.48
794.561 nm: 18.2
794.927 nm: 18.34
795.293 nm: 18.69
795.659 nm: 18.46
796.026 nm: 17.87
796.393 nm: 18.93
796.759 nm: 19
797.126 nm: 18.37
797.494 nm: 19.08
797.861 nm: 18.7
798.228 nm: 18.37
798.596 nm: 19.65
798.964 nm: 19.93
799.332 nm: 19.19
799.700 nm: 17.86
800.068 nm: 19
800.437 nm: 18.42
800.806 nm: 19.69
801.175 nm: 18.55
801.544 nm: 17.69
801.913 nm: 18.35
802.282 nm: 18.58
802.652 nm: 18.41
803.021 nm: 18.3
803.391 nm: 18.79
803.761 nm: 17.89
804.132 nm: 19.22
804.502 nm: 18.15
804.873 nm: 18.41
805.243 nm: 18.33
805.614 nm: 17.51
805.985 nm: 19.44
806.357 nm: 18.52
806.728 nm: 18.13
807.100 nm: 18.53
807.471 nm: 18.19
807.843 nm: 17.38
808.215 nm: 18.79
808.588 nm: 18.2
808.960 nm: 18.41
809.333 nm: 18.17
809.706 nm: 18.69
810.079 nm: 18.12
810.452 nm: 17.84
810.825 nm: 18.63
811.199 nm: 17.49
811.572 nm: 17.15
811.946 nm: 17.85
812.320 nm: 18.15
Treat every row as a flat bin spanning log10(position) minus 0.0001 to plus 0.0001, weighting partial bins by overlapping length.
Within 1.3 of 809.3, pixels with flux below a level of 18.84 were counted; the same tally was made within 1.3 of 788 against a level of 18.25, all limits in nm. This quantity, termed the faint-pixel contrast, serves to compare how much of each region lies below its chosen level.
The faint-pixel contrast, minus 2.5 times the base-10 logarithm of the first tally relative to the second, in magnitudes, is -1.4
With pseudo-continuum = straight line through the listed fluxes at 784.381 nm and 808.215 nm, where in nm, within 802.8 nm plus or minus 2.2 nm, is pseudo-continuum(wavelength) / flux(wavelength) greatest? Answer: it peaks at 801.544 nm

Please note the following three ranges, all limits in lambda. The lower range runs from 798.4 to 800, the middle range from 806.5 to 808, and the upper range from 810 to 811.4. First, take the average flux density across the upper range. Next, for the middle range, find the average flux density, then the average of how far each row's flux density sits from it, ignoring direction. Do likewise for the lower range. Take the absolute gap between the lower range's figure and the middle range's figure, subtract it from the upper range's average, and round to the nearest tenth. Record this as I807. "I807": 17.7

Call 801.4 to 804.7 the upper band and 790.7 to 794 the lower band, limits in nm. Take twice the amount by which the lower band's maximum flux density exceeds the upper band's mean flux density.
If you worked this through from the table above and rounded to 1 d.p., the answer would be 3.9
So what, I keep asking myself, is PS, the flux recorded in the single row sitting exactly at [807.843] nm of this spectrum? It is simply 17.38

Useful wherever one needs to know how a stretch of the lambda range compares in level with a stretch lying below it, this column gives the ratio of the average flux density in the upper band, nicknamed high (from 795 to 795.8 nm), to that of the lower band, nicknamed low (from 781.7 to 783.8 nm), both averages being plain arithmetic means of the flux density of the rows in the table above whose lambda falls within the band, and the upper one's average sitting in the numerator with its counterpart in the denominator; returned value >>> 0.97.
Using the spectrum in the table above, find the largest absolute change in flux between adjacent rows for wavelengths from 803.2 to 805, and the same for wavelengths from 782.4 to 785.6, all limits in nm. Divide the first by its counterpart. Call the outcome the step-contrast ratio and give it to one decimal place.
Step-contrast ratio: 0.7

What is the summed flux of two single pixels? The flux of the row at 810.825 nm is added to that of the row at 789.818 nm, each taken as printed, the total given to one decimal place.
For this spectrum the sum 38.7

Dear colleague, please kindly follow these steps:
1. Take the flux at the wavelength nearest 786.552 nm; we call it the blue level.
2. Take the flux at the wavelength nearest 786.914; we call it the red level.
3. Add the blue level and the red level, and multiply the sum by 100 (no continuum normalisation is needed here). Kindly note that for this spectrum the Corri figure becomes 3546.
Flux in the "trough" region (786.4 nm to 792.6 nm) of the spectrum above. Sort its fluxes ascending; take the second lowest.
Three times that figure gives 52.8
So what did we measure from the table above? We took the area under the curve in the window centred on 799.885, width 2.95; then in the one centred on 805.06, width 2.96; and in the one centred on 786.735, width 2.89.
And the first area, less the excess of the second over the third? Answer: 55.6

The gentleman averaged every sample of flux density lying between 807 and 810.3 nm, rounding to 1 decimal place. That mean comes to 18.3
